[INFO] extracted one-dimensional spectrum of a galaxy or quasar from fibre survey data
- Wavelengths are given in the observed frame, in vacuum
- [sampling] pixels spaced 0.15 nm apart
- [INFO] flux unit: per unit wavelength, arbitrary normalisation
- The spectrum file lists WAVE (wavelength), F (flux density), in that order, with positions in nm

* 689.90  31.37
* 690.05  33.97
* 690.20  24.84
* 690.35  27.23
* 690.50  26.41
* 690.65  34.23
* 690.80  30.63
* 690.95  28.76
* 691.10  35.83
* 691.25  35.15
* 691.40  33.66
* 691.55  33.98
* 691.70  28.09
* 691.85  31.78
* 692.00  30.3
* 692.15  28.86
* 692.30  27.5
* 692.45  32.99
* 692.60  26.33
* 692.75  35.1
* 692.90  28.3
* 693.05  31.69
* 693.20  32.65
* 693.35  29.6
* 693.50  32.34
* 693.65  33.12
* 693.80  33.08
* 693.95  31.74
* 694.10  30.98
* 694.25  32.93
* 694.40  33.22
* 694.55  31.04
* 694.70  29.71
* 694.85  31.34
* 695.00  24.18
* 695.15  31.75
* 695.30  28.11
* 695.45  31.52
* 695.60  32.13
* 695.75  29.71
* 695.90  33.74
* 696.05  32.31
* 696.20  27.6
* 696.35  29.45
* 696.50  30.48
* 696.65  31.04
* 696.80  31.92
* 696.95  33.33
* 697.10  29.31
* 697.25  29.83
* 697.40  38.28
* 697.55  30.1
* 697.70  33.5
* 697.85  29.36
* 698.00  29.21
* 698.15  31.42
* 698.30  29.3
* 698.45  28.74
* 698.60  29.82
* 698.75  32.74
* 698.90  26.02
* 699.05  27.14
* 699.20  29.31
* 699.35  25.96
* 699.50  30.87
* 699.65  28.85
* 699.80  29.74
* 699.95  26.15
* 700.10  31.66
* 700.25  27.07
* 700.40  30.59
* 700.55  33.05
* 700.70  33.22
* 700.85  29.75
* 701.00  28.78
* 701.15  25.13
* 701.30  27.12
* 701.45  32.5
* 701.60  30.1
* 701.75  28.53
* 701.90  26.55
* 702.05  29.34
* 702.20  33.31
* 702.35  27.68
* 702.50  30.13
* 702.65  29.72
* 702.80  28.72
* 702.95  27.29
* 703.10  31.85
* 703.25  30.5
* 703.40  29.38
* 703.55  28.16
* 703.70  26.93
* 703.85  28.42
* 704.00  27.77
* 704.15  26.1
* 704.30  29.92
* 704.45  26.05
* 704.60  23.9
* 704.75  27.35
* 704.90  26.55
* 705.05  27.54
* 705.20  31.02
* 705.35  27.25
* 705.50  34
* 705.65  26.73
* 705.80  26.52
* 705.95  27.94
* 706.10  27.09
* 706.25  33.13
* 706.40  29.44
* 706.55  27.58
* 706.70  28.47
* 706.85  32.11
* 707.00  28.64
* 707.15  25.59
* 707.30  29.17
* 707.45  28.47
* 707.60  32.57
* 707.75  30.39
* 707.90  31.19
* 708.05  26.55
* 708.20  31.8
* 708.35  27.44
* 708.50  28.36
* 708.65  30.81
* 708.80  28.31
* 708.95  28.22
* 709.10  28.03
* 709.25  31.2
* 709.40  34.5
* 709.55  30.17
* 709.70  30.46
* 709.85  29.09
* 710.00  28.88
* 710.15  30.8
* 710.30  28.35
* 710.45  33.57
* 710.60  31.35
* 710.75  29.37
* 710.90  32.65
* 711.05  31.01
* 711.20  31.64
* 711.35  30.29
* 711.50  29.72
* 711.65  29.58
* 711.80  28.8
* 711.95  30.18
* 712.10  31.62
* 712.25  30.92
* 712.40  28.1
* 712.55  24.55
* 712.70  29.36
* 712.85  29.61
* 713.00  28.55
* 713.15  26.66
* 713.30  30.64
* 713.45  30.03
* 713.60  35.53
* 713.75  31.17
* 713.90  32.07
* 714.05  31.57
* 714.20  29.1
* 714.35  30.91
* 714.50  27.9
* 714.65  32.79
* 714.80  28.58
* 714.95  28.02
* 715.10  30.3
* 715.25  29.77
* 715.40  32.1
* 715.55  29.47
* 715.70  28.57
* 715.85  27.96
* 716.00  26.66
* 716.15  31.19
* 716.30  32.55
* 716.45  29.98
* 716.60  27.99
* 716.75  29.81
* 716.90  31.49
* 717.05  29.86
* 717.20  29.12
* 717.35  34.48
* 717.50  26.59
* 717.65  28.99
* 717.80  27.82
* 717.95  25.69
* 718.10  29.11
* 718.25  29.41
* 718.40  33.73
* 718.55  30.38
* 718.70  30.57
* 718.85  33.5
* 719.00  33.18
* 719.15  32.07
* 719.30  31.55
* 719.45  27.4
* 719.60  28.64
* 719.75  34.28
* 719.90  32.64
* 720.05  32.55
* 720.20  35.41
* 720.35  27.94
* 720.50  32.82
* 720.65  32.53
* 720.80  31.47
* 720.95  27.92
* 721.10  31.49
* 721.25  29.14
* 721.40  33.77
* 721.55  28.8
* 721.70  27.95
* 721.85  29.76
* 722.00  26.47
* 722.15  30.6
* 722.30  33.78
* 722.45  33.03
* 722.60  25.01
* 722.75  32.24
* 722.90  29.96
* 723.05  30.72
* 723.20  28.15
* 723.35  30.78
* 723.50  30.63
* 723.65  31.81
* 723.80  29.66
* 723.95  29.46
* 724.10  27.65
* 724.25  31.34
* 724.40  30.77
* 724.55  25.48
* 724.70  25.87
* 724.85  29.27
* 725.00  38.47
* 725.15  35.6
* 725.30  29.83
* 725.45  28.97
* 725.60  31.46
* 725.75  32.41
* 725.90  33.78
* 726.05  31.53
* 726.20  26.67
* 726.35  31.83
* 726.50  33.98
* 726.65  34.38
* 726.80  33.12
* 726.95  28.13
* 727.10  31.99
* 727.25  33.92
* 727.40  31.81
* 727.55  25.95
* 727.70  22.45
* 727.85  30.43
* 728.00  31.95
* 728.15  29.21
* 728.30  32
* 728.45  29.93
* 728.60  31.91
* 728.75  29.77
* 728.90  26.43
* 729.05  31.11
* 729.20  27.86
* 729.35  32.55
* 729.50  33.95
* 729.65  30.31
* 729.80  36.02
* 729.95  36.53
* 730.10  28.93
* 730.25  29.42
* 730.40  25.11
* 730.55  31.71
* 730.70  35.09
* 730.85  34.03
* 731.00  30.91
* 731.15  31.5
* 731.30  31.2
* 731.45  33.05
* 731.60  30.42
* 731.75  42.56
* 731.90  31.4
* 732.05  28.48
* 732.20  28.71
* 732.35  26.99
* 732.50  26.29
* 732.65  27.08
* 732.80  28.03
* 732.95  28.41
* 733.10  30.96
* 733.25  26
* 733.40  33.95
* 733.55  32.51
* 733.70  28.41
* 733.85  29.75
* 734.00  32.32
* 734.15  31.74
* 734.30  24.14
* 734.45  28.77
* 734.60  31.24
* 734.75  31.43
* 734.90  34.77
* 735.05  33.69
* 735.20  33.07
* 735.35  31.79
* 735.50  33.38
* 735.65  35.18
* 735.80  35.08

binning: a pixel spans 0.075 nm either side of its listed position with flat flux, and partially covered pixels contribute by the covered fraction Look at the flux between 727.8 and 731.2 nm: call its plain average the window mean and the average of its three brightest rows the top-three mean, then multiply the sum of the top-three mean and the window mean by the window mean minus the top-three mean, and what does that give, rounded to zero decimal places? -316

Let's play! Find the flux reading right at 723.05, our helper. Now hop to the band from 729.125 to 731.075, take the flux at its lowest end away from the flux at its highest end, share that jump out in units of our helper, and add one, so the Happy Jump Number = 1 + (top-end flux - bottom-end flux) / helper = 1.10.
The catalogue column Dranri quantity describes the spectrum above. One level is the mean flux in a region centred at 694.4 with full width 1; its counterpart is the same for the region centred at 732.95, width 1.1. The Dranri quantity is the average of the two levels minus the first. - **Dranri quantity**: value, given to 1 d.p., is -1.4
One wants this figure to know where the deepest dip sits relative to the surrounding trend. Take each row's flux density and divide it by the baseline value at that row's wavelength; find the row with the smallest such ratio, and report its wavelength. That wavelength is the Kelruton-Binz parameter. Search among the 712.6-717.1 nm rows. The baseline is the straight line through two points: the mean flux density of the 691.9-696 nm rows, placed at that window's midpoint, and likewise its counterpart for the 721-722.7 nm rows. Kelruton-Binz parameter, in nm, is 713.15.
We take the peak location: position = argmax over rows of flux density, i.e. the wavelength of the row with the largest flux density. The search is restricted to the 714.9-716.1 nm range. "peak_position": 715.40 nm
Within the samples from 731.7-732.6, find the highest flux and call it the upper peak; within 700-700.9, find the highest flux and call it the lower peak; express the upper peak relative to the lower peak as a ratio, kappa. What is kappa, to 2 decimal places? 1.28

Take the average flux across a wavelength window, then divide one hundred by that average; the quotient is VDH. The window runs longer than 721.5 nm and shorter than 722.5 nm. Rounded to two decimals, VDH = 3.33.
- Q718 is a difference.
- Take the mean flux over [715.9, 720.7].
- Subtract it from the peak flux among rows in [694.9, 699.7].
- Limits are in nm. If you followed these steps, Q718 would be 7.7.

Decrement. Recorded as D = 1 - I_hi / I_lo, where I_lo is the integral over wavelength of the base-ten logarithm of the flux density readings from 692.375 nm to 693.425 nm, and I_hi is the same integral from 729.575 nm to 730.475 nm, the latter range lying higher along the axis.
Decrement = 0.14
